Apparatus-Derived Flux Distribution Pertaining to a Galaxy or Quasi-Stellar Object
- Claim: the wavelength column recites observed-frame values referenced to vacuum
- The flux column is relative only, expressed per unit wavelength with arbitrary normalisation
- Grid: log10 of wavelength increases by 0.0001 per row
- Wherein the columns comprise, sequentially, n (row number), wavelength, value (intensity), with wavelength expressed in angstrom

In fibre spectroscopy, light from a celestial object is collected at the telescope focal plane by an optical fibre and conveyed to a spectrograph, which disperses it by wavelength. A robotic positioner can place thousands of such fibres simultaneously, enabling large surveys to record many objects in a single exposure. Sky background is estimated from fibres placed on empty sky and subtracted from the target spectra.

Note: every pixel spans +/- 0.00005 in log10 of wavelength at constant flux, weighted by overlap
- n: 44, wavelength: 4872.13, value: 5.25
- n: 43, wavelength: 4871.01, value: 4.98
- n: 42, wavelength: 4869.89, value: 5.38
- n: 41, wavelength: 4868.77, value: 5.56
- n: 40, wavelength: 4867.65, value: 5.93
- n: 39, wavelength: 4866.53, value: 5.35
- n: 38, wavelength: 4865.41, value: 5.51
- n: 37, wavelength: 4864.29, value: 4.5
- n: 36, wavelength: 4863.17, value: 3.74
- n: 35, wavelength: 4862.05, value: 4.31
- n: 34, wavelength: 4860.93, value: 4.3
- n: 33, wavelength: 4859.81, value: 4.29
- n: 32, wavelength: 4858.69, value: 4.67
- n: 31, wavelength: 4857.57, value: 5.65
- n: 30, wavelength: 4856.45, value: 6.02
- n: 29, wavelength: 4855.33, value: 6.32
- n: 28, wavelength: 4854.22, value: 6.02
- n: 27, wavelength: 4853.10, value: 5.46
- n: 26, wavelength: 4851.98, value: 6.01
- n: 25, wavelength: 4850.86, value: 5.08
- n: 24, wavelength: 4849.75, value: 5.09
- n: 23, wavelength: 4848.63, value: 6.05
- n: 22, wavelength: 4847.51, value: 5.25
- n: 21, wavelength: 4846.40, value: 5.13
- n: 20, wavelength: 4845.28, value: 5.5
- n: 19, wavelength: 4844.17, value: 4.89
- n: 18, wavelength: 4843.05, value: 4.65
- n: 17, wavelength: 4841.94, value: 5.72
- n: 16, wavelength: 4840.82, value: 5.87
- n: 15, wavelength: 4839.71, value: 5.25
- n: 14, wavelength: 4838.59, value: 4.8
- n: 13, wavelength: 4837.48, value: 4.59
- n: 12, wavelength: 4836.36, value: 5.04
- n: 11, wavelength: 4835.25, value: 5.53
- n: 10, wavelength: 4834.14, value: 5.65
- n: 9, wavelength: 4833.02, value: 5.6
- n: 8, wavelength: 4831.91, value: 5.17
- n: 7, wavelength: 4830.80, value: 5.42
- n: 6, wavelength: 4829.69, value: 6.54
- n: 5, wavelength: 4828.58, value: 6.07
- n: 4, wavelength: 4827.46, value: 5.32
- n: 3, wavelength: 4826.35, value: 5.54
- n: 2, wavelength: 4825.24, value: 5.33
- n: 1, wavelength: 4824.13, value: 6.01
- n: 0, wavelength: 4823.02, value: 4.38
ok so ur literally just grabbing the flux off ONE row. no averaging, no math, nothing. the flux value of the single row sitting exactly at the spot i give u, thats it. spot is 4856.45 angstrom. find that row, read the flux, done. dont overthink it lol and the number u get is 6.02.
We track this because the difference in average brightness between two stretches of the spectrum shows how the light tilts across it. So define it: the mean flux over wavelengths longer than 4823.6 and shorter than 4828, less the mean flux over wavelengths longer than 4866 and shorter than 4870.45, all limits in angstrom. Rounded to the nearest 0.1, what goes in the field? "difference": 0.0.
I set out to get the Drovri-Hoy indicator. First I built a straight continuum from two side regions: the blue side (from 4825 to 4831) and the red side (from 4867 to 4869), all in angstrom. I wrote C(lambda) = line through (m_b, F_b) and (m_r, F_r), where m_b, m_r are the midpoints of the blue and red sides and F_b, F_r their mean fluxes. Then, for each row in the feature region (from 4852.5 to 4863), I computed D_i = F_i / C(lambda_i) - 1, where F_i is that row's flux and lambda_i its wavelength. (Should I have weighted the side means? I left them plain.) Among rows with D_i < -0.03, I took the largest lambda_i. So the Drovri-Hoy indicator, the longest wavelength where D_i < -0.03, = 4862.05 angstrom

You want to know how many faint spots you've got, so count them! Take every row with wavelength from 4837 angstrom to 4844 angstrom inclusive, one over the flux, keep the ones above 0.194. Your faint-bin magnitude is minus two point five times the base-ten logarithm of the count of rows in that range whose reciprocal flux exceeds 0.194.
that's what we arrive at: -1.2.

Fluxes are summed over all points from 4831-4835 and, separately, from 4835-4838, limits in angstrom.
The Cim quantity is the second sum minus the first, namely -1.3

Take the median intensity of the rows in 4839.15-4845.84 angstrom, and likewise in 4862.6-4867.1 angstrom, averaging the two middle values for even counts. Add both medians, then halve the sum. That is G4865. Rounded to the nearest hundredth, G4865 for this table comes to 5.15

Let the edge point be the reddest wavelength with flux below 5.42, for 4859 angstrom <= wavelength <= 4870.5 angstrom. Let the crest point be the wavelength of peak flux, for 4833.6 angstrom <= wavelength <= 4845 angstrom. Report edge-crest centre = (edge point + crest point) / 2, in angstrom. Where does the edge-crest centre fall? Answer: 4855.4 angstrom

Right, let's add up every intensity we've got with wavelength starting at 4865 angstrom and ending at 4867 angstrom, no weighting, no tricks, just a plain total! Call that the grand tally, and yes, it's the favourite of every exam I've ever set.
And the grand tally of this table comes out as 10.9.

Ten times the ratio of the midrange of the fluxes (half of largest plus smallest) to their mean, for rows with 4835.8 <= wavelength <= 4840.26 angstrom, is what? 10.0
